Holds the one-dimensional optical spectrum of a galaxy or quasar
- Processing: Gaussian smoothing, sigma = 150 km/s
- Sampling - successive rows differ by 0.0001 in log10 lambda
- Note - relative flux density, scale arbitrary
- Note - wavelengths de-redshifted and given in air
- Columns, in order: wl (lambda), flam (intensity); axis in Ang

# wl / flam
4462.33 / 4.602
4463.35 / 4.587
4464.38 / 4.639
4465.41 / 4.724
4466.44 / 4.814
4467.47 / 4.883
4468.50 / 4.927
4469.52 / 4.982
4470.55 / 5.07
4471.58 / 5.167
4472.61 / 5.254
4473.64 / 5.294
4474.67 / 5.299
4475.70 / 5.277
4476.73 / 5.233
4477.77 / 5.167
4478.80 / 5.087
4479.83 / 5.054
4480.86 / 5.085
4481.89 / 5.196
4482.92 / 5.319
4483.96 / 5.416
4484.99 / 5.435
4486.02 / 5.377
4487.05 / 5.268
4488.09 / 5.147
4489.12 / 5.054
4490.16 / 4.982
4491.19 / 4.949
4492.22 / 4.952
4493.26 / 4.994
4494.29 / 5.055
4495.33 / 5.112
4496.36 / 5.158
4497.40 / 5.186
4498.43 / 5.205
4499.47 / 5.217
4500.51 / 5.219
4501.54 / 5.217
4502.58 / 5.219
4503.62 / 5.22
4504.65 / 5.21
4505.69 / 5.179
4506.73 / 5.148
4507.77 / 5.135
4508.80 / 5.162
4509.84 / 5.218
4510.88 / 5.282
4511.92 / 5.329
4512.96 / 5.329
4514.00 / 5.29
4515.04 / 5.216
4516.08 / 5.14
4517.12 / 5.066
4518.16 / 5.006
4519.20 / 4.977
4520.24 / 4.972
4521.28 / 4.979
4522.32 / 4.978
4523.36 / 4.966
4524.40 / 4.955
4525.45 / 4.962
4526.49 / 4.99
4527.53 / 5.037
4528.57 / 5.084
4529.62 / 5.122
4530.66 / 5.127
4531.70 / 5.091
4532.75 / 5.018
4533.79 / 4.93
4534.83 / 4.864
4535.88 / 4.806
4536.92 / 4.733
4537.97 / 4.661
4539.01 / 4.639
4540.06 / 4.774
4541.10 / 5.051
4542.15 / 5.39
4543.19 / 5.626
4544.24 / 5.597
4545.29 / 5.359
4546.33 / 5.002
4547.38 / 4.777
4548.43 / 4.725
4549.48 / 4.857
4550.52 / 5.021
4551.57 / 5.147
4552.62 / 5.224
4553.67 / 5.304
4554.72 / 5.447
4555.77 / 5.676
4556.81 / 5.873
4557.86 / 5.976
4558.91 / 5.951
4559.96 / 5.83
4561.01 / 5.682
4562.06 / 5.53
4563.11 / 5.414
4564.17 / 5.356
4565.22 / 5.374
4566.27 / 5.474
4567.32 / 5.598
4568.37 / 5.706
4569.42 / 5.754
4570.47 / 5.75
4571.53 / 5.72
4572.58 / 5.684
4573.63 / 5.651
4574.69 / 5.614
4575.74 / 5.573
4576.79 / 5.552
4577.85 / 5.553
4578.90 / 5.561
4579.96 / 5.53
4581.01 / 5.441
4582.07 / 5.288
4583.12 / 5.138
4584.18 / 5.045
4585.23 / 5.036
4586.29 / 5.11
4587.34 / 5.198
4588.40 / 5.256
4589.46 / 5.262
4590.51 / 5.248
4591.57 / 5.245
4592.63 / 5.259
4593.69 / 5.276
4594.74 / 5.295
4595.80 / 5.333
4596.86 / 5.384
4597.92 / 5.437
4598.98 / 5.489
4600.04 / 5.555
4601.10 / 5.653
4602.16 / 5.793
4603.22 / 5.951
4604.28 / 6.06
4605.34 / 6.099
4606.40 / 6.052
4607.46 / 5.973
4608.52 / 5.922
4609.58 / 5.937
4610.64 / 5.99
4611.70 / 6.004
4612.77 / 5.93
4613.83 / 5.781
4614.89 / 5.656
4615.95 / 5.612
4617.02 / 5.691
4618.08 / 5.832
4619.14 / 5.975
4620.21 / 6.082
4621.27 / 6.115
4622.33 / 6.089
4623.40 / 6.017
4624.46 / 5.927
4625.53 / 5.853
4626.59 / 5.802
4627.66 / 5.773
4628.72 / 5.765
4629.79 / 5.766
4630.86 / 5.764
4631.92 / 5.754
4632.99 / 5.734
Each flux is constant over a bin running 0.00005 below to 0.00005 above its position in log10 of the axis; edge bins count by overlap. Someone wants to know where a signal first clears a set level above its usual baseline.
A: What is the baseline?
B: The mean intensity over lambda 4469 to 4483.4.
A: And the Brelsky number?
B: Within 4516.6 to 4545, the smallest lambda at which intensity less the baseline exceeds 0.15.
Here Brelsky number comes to 4542.15 Ang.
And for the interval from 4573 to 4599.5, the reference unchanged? 4573.63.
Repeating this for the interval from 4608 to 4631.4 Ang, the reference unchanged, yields 4608.52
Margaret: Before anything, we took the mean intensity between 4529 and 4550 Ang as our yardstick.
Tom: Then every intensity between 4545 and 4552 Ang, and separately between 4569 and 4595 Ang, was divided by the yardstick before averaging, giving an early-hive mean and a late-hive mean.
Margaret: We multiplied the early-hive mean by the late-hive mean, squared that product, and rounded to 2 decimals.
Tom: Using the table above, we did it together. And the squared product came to 1.15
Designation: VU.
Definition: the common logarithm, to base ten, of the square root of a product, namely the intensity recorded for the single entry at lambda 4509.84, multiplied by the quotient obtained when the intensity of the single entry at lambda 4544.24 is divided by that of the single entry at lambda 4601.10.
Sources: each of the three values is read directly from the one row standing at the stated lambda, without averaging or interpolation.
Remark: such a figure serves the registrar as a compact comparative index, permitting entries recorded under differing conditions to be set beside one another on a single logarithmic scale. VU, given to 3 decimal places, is 0.357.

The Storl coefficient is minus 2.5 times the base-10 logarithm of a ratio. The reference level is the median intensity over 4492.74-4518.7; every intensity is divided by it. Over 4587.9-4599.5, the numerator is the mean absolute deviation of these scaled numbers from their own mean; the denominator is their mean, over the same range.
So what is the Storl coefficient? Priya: 4.73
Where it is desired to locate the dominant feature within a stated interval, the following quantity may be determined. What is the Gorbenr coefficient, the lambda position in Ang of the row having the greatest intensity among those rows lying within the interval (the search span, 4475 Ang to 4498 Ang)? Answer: 4484.99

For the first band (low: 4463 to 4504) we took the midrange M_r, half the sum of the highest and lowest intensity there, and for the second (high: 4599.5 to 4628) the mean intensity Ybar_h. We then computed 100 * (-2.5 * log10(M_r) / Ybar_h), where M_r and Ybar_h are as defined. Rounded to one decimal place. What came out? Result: -29.7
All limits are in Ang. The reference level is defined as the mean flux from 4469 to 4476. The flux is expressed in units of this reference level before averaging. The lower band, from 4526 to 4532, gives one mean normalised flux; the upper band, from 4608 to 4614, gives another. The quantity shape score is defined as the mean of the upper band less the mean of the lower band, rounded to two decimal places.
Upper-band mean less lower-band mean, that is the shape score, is 0.16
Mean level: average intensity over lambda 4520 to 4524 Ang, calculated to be 5.0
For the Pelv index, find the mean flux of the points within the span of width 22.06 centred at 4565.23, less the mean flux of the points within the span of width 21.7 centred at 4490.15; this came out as 0.49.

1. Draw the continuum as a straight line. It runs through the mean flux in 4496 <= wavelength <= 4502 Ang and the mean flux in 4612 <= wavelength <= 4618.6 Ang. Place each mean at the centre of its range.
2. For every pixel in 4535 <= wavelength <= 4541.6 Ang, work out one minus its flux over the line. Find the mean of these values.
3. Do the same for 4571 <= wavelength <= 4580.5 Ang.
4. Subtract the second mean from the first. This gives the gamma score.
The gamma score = 0.12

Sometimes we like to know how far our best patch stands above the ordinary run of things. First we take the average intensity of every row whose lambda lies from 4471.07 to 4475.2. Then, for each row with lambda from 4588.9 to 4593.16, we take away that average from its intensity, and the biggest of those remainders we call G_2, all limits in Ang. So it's 0.0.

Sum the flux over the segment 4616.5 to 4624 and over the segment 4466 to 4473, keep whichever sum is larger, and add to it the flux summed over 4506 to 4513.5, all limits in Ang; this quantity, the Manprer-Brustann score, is 78.4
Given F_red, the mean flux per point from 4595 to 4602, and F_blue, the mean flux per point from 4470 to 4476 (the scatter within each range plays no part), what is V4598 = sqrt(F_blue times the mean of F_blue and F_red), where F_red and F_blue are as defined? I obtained 5.29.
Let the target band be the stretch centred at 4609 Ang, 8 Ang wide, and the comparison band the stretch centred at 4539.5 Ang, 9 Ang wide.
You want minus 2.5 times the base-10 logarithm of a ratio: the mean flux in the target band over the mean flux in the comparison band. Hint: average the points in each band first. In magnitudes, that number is -0.20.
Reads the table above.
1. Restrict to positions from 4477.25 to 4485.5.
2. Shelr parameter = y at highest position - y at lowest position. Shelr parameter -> 0.3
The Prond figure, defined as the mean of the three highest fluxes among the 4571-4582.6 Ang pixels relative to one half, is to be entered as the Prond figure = 11.4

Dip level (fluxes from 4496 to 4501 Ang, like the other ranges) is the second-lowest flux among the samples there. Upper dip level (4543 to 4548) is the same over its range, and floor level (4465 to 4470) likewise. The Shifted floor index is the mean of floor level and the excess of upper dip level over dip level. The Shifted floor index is 2.3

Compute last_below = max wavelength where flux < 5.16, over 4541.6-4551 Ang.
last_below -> 4550.52 Ang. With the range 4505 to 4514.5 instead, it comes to 4507.77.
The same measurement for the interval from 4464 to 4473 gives 4470.55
